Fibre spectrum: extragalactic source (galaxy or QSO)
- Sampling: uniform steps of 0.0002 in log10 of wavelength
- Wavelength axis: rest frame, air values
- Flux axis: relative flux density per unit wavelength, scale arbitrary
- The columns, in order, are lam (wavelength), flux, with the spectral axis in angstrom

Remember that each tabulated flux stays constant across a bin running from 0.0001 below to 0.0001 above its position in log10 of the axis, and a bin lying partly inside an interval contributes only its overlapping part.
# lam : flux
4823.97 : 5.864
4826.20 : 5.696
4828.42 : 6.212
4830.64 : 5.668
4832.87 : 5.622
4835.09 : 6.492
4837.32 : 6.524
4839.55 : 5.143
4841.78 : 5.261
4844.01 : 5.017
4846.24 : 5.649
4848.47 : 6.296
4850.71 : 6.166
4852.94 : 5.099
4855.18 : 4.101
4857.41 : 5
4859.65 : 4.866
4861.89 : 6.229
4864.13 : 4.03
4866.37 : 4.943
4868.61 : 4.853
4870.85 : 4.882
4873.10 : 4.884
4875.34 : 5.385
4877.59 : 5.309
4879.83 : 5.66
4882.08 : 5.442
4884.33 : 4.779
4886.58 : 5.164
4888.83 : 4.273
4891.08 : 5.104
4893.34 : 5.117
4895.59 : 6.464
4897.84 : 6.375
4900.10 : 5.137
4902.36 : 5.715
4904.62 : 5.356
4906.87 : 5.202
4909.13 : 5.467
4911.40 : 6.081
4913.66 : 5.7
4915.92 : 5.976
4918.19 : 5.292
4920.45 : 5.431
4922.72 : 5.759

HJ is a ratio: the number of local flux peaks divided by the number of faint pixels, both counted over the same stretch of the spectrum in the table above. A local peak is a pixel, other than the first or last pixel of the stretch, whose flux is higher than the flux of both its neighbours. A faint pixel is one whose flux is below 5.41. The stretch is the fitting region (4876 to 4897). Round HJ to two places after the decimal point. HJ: 0.33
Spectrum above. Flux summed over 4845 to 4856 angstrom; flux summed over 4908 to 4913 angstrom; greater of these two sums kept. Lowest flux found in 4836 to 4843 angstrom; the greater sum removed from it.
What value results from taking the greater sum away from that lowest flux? -22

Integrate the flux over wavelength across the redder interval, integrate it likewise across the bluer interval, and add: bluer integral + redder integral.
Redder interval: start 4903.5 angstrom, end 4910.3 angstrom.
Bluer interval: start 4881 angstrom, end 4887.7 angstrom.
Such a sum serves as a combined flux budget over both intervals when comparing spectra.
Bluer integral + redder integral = 71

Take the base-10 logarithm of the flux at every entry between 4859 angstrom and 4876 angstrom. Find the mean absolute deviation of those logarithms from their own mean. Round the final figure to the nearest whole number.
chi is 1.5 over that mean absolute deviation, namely 46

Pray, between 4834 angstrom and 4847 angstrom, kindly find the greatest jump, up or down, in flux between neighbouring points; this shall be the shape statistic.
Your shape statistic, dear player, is 1.4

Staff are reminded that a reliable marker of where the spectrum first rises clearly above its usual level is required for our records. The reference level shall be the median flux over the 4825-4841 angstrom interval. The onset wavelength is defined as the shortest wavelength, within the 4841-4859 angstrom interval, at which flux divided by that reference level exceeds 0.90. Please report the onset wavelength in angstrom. 4841.78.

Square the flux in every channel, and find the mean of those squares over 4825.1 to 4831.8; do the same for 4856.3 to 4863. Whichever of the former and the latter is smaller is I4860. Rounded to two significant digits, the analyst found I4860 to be 29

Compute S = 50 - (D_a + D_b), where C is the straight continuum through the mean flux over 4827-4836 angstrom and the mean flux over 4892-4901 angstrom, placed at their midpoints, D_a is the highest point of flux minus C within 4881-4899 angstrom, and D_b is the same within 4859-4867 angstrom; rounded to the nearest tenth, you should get 49.0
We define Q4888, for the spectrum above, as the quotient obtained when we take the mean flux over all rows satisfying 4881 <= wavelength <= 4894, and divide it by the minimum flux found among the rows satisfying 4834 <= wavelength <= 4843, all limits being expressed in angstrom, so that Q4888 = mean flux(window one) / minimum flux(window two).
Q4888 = 1.0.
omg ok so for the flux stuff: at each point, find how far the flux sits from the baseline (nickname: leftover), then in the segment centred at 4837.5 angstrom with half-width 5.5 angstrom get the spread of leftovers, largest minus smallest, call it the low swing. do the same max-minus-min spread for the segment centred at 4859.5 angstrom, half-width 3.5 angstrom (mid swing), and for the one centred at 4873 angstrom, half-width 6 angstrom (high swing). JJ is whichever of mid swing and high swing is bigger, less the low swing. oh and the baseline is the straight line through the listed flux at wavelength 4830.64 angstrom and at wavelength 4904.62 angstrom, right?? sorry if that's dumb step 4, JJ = 0.0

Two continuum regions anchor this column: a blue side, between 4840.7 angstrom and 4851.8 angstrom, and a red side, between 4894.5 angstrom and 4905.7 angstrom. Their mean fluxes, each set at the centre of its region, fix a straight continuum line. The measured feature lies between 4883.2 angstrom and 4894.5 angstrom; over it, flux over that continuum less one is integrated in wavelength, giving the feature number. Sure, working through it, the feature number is -1.7 angstrom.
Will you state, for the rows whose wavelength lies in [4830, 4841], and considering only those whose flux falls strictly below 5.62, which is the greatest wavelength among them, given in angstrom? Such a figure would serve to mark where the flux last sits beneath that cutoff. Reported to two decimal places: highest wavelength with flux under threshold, 4839.55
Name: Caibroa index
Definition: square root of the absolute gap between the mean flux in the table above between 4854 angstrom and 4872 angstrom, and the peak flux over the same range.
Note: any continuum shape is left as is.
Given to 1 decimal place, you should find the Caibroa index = 1.2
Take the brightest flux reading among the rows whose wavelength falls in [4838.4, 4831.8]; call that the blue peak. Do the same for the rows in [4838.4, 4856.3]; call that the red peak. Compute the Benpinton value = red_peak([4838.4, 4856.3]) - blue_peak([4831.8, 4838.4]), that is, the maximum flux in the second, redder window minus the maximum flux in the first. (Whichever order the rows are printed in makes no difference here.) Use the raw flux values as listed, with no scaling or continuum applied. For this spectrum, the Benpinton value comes -0.23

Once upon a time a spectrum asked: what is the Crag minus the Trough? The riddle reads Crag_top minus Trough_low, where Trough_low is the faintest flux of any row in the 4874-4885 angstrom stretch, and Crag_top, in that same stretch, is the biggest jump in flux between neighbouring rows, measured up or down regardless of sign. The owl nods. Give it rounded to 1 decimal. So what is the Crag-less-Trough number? -4.1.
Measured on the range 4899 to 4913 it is -4.5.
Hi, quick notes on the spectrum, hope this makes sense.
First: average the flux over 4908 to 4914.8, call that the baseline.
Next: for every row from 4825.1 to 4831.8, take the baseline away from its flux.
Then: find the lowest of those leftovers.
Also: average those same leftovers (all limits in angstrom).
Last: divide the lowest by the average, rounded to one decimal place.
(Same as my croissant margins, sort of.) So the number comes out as -0.7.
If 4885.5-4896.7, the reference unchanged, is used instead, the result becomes 2.8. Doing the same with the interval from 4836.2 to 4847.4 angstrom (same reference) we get 3.2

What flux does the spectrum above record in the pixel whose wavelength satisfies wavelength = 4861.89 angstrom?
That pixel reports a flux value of 6.229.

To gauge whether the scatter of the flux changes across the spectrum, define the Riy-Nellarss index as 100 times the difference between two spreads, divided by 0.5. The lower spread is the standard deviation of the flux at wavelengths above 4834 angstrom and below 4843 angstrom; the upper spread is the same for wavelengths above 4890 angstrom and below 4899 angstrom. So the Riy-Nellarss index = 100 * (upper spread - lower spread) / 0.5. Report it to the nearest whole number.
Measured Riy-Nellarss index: 0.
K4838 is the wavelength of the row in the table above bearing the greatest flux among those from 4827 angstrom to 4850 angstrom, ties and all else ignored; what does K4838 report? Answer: 4837.32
